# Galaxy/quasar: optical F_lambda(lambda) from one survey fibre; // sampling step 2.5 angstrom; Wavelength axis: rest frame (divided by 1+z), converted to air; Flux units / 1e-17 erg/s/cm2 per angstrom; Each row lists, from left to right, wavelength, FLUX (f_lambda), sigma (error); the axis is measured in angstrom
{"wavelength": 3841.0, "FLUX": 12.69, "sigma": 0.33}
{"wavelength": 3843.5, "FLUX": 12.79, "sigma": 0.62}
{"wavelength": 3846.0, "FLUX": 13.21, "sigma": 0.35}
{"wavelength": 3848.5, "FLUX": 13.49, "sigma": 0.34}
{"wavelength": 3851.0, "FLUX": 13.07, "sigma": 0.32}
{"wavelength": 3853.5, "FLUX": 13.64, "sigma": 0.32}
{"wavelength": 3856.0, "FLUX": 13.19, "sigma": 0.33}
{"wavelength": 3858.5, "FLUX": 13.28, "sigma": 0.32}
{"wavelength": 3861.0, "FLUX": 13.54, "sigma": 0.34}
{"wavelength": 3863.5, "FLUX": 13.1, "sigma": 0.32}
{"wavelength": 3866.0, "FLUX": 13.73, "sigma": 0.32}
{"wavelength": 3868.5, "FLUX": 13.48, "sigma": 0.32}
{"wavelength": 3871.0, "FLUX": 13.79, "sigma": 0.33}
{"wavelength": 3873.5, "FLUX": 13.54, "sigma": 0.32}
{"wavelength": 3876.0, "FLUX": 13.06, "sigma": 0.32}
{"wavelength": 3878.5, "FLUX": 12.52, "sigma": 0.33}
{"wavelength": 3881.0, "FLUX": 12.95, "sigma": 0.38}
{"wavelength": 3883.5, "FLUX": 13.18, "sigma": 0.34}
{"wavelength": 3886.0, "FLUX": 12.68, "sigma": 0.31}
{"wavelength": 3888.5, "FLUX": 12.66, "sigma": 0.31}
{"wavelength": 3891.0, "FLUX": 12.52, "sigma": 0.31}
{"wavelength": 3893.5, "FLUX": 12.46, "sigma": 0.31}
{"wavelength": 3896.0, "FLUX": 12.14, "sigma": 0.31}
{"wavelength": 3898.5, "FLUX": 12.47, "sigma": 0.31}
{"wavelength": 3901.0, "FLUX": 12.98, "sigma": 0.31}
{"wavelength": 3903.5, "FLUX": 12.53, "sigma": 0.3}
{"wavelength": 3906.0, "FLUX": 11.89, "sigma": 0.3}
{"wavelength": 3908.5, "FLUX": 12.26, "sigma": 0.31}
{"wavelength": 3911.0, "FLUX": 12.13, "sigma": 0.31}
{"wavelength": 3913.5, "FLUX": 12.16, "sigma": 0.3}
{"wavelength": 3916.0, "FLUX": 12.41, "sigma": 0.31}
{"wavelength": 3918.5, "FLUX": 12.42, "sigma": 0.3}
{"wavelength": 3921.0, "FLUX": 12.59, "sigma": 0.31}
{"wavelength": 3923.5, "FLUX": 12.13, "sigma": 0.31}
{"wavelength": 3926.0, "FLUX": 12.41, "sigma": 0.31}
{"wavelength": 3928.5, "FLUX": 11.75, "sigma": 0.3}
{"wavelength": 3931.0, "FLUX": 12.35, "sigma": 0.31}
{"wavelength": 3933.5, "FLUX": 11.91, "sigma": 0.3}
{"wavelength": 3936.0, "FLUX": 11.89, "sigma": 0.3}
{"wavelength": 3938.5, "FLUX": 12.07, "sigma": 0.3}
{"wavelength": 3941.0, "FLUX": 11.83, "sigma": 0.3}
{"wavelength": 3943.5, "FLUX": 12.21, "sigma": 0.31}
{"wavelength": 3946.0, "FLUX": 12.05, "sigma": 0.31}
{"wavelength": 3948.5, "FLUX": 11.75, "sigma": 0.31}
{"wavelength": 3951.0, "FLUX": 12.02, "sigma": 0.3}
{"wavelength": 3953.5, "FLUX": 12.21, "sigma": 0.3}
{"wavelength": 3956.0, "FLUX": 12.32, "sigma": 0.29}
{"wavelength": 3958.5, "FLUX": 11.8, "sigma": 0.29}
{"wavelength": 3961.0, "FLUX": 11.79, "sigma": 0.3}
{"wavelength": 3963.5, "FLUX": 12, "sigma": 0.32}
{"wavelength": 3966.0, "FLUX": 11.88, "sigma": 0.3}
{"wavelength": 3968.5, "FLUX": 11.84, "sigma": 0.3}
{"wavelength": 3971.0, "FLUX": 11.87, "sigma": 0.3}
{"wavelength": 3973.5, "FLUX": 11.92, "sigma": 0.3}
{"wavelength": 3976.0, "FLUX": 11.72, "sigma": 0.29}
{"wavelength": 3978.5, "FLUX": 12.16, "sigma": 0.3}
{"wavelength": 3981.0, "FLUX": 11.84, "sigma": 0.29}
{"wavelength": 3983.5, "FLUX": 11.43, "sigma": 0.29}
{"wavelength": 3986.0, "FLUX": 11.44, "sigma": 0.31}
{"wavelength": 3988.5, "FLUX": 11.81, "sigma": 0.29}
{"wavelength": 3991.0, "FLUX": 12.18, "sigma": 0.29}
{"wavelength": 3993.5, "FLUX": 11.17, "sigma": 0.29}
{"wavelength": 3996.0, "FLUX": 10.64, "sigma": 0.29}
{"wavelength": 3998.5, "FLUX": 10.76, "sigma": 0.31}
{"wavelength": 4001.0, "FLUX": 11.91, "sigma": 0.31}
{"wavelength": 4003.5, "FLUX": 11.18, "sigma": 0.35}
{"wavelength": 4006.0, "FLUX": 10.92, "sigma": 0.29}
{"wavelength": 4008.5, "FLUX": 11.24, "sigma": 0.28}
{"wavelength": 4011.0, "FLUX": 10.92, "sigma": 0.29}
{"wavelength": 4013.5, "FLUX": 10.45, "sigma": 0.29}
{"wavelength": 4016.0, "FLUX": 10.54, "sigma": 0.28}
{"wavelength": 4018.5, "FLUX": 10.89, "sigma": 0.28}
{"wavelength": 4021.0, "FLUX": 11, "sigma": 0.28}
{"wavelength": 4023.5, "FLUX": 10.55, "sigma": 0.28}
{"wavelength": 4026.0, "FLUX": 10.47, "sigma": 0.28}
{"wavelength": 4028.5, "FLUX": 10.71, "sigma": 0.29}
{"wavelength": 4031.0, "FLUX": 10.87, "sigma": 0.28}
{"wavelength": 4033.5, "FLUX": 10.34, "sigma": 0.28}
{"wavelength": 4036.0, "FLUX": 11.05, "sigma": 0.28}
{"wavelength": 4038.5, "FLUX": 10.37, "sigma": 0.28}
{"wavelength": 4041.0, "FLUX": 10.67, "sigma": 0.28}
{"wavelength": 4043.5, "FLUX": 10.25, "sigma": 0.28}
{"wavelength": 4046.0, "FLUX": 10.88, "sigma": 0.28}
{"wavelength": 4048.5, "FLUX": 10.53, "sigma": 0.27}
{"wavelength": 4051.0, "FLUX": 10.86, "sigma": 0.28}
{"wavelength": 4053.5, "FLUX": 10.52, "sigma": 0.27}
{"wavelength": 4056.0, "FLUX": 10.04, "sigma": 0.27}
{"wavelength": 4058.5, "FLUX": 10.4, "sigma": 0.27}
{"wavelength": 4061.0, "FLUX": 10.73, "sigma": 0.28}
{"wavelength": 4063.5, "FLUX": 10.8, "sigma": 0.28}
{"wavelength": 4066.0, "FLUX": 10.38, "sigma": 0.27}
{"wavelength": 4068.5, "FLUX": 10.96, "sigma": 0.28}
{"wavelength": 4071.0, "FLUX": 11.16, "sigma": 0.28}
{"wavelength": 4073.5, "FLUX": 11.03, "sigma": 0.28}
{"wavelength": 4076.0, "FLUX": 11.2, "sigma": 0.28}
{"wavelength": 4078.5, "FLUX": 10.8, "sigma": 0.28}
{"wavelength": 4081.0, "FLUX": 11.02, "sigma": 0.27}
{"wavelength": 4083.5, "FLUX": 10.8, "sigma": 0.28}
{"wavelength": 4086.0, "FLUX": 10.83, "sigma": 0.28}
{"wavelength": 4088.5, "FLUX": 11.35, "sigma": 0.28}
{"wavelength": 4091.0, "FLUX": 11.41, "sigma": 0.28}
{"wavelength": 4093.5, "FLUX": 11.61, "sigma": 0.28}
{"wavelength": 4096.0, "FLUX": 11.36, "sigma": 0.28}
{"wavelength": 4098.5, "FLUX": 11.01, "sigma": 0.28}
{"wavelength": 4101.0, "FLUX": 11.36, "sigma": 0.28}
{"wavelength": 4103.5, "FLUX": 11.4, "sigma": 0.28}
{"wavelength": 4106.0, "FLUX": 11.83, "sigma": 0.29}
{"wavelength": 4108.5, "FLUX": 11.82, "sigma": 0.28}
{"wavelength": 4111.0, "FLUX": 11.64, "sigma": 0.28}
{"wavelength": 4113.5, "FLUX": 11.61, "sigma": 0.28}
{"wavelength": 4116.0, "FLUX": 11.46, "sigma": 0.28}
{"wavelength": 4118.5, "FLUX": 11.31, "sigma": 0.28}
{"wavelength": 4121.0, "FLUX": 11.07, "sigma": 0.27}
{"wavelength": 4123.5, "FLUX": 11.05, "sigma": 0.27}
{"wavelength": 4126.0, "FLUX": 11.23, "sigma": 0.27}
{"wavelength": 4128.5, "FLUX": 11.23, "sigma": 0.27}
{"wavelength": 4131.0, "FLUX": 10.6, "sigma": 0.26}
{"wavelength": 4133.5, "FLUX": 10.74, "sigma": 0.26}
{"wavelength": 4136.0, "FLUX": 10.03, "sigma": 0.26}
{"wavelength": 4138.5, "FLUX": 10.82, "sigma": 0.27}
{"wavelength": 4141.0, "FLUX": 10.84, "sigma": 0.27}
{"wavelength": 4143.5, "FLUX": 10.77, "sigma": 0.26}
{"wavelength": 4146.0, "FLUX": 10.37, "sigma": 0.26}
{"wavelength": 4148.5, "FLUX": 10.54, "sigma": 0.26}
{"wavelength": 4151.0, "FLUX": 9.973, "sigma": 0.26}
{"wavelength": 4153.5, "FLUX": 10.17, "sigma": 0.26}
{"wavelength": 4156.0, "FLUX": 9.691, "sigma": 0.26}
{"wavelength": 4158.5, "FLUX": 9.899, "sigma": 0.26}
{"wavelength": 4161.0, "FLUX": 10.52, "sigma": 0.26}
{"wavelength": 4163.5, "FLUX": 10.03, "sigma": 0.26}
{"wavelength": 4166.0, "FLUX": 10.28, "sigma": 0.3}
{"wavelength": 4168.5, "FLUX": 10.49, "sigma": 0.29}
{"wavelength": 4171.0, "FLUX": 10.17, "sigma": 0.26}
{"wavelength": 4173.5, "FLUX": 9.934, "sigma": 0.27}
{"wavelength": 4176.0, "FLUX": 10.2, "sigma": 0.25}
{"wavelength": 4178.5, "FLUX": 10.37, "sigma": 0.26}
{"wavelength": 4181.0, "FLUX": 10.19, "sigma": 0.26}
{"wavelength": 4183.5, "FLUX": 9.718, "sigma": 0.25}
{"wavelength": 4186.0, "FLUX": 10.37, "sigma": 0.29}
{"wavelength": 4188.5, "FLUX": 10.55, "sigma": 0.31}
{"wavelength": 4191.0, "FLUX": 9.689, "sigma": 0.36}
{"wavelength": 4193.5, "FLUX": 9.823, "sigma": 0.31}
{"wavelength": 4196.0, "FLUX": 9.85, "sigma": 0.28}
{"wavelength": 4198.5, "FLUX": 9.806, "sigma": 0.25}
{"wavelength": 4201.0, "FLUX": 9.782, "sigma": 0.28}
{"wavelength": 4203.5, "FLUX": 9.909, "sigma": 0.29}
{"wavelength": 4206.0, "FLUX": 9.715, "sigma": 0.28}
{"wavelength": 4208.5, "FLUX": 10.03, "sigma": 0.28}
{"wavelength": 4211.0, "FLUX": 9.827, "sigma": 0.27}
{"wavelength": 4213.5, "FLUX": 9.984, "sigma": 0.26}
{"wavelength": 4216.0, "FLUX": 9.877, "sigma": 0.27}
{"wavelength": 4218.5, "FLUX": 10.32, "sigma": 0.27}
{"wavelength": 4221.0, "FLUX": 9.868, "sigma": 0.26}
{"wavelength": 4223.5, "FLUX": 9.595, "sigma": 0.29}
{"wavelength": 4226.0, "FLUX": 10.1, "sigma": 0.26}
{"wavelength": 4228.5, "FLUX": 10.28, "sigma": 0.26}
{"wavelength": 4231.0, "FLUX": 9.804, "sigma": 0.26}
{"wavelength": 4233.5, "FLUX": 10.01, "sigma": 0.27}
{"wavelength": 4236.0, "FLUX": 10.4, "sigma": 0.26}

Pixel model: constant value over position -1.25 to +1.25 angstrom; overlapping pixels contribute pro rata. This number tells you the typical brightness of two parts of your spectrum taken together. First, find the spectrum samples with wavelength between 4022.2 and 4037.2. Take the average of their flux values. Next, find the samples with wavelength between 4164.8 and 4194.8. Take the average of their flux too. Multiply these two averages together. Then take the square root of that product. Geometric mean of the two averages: 10.4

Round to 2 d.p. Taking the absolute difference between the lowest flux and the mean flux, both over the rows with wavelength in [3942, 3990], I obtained 0.47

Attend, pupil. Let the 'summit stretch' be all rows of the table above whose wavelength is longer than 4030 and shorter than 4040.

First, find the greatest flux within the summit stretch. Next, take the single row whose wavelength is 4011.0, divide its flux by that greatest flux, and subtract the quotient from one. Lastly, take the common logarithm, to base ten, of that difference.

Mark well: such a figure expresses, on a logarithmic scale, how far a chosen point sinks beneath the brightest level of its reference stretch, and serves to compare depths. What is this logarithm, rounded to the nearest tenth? -1.9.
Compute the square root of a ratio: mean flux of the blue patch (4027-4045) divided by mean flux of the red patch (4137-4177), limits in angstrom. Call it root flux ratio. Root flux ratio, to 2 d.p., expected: 1.02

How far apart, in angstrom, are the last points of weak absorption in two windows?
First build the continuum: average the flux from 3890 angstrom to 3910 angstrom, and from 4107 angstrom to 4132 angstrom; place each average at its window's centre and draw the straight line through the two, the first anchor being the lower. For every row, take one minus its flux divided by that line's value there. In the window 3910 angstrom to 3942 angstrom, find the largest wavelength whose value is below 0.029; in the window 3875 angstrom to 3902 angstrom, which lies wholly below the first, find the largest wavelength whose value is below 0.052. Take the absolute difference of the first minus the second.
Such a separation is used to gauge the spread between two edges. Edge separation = 37.5 angstrom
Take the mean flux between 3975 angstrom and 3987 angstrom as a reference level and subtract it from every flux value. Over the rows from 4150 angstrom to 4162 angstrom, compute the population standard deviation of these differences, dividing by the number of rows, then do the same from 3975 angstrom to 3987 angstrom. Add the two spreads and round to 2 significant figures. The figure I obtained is 0.55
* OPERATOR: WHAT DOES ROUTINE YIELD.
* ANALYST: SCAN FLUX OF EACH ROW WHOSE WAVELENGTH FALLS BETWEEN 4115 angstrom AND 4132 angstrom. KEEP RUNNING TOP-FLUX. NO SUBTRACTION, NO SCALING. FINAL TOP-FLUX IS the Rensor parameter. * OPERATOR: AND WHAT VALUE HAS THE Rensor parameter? 11.46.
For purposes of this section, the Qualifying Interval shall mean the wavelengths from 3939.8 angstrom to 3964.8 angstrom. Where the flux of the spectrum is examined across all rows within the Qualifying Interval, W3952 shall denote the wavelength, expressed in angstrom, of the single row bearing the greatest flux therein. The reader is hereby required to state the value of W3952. 3956.0 angstrom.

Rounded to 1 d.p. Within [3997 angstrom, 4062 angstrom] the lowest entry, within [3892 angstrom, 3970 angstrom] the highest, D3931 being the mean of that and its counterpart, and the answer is 11.5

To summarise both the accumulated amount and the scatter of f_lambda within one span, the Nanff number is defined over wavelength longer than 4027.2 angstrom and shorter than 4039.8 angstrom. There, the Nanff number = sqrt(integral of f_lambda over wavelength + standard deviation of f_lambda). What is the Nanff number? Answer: 11.6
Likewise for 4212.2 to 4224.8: 11.2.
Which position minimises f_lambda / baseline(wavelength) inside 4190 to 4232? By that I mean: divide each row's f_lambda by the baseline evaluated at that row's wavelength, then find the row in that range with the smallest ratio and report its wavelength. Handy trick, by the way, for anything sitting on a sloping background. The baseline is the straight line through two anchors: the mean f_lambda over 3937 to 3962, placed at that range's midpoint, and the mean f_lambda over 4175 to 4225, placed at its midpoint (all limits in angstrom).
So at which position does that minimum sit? 4191.0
